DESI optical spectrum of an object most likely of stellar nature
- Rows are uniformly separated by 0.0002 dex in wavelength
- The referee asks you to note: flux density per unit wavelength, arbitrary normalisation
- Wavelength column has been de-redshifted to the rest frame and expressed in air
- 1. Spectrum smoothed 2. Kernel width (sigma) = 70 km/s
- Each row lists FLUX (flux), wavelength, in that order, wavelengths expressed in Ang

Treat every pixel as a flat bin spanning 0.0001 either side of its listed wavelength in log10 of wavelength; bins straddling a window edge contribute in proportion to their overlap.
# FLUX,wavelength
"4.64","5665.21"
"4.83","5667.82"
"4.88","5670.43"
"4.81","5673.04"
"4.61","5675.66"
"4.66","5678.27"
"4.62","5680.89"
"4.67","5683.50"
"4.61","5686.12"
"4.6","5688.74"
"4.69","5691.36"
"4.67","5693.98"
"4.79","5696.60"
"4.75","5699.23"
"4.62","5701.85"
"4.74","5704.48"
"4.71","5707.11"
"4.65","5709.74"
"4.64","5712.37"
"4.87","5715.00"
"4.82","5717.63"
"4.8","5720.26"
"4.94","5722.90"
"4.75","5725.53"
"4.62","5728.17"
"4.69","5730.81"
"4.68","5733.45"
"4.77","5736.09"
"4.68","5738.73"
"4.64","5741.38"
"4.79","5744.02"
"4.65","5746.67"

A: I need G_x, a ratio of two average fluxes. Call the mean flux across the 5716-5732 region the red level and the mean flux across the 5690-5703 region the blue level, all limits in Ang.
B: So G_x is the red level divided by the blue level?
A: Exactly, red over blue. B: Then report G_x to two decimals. 1.01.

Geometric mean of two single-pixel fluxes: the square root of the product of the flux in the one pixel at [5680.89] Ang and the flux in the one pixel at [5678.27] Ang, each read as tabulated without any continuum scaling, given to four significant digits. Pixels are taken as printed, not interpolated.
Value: 4.640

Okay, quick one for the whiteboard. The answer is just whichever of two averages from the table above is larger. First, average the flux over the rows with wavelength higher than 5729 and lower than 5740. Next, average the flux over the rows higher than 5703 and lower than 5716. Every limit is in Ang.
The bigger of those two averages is 4.72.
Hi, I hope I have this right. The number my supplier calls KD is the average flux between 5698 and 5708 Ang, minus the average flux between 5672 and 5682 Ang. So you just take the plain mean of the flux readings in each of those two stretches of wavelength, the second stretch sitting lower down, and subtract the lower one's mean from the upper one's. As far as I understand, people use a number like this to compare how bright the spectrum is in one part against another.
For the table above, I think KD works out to 0.03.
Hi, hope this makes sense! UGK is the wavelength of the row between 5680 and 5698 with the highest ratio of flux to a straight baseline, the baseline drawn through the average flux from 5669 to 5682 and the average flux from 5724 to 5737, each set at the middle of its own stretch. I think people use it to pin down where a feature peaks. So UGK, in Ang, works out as 5696.60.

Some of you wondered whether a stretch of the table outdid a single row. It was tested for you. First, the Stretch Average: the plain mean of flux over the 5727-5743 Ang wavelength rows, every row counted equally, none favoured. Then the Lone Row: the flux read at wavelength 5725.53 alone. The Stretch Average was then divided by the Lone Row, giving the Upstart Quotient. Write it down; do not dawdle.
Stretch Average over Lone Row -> 0.99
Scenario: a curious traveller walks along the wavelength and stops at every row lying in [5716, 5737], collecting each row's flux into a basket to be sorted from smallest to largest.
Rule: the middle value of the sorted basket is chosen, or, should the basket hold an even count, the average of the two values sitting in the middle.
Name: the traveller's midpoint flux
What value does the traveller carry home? 4.76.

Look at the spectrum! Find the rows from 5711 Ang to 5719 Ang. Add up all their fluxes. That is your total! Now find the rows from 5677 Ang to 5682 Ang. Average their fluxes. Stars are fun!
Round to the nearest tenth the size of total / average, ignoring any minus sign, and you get 3.1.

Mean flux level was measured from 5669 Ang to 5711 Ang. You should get 4.69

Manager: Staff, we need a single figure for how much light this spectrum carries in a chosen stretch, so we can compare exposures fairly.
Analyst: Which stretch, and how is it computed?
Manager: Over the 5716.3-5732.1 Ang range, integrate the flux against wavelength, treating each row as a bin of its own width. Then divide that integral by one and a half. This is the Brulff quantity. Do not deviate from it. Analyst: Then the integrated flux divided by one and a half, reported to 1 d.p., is 50.3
